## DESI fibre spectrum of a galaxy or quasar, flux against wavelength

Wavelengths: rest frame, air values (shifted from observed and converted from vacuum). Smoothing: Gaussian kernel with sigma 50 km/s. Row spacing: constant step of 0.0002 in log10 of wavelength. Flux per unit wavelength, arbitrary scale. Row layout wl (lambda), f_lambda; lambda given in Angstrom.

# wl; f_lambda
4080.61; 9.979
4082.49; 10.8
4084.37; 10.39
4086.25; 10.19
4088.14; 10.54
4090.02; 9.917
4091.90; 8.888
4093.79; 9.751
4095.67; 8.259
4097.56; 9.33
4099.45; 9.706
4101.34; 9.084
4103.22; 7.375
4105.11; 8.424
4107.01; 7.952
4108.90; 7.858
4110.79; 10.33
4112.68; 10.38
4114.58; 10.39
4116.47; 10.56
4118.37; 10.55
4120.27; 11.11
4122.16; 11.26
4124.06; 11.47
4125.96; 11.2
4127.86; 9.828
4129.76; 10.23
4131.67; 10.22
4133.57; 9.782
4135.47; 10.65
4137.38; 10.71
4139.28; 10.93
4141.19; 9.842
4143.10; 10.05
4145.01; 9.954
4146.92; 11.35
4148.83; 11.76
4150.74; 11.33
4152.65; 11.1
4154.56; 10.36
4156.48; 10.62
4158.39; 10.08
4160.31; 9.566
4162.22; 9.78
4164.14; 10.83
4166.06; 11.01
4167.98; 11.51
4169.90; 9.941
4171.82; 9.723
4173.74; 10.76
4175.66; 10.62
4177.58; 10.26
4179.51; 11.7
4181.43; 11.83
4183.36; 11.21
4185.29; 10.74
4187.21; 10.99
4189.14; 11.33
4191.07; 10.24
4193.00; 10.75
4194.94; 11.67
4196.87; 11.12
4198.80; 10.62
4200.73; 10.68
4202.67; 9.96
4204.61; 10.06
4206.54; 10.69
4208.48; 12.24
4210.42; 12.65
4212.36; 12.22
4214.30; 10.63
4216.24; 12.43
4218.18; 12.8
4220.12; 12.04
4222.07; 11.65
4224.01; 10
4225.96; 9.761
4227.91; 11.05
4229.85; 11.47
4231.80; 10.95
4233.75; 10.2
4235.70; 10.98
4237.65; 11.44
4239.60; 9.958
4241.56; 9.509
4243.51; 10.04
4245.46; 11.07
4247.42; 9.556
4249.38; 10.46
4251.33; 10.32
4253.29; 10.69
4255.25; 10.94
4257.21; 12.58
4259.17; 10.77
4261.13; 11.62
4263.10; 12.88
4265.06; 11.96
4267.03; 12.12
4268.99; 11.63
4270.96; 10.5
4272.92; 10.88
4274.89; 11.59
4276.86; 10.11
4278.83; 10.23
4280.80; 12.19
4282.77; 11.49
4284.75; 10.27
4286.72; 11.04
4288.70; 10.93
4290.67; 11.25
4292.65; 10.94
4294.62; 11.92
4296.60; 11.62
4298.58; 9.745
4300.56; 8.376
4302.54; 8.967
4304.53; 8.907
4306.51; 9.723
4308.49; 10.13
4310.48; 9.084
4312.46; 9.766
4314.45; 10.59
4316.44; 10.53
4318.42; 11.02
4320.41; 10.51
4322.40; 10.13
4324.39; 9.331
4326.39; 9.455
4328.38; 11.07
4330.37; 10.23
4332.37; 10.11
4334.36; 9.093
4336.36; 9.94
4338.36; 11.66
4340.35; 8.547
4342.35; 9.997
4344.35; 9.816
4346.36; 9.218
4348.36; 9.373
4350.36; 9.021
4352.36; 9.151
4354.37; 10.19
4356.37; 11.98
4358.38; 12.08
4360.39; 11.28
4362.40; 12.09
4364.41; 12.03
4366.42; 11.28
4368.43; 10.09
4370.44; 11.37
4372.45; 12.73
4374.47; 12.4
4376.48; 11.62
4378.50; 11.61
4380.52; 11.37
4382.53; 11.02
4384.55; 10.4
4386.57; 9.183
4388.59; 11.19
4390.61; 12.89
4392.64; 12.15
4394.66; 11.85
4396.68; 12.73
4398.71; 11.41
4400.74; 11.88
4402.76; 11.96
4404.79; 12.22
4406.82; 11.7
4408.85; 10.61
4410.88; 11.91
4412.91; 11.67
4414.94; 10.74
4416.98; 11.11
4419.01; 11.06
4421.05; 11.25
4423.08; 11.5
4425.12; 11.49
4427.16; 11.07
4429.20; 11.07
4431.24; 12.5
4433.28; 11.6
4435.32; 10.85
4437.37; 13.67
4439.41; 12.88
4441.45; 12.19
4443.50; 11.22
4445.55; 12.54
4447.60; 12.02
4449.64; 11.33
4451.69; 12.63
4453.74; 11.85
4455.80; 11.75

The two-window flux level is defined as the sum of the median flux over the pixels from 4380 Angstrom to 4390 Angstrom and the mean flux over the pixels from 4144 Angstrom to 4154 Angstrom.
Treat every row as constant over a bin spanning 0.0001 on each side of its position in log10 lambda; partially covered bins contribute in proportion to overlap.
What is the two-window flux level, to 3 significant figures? 22.1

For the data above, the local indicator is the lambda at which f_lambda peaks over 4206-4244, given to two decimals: 4218.18 Angstrom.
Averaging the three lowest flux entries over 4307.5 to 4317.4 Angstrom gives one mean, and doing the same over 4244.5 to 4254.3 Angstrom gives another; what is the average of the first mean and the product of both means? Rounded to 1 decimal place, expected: 53.7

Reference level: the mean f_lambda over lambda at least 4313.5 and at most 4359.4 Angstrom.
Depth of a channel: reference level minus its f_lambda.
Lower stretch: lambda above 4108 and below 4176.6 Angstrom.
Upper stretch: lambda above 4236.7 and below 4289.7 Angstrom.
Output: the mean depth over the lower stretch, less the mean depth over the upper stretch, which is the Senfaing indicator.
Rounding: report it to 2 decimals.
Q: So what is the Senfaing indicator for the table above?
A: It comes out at 0.50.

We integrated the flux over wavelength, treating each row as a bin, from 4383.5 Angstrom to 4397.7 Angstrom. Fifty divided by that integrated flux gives 0.31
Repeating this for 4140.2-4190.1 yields 0.09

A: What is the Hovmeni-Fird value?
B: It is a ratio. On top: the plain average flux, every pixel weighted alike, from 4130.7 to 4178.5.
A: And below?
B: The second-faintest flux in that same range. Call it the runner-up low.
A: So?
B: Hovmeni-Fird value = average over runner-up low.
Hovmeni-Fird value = 1.08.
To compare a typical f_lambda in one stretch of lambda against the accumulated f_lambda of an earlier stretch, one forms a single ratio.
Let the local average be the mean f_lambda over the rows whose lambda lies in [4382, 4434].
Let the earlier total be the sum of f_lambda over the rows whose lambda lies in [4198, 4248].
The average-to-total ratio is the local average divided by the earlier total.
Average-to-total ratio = 0.0403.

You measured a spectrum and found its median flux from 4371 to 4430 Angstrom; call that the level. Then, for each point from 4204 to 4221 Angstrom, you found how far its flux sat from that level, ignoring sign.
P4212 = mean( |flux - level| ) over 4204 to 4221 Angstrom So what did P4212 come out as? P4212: 0.94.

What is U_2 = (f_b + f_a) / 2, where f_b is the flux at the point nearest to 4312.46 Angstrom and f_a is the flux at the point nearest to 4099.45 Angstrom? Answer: 9.7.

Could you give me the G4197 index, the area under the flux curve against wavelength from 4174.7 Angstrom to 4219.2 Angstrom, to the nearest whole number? 498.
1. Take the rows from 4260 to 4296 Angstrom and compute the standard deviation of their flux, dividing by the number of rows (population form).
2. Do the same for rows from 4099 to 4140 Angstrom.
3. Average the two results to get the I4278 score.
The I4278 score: 0.94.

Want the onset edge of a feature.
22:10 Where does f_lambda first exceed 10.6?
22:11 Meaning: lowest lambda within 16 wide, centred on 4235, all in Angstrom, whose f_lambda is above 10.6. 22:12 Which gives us 4227.91 Angstrom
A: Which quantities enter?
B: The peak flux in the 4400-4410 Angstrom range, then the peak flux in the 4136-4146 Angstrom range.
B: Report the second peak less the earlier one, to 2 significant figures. -1.3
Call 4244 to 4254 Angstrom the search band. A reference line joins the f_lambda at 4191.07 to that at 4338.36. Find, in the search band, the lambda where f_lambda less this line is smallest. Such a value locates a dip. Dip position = 4247.42 Angstrom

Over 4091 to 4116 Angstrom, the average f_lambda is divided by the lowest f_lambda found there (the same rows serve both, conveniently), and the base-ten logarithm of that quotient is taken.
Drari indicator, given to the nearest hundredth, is 0.09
